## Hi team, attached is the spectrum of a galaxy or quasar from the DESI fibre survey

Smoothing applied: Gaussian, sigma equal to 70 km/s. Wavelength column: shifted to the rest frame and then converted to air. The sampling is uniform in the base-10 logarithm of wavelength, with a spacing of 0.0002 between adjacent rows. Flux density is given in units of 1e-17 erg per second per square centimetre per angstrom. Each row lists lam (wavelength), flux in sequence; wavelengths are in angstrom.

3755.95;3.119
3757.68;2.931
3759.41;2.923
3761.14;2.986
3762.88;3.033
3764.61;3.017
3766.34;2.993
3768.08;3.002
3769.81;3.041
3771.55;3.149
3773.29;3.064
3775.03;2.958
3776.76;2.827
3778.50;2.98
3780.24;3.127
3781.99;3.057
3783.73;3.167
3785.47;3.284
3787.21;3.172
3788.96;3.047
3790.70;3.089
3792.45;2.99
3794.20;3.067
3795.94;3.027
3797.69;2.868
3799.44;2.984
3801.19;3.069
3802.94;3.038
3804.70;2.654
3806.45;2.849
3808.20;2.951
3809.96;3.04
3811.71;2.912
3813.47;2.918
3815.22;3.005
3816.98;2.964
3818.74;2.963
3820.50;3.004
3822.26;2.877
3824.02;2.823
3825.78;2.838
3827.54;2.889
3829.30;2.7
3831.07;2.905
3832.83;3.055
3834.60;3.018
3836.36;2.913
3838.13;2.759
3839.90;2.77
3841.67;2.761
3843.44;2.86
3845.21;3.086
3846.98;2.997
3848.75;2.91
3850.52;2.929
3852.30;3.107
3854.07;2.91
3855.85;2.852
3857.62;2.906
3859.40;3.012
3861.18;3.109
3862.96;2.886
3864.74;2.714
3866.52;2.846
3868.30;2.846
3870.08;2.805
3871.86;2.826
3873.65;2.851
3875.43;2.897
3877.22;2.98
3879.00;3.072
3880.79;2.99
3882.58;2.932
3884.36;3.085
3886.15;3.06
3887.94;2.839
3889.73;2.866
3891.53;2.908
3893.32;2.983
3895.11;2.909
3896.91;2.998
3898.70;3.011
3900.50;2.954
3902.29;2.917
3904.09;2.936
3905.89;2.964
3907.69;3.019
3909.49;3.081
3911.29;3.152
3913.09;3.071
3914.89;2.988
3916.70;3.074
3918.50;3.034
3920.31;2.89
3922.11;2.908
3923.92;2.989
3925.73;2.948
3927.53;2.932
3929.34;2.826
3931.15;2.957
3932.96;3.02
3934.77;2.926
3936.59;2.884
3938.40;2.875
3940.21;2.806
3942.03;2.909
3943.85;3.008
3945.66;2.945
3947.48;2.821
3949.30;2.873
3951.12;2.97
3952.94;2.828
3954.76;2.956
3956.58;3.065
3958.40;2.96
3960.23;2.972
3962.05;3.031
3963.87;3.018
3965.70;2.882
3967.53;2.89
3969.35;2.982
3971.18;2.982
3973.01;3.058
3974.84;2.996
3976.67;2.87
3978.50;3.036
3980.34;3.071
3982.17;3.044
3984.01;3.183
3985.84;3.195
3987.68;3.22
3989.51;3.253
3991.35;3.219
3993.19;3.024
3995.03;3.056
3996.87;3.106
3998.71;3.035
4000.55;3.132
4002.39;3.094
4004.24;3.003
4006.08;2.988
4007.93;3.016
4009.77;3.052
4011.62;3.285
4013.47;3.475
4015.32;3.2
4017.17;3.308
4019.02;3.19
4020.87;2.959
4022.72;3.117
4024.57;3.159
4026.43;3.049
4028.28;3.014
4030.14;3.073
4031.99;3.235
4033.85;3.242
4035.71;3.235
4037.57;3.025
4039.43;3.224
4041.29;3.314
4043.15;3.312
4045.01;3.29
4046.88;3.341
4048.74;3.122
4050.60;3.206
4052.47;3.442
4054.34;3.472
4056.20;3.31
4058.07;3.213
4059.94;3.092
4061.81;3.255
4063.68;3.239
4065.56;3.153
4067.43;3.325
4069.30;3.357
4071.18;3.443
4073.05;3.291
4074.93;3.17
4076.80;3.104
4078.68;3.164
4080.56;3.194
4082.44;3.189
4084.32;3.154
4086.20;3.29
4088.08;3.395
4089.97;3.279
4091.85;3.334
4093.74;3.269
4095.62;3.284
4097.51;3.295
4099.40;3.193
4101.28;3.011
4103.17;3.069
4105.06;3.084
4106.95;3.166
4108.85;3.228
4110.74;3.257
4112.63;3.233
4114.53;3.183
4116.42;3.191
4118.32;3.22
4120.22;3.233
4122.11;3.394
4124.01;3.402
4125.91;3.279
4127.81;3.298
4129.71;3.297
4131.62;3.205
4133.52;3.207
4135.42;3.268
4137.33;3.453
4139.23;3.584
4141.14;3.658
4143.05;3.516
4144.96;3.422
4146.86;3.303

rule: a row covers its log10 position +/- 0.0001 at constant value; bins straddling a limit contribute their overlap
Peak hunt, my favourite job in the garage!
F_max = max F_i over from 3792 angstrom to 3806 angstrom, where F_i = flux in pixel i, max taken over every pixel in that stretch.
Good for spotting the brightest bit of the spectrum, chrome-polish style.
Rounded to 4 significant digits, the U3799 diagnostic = 3.069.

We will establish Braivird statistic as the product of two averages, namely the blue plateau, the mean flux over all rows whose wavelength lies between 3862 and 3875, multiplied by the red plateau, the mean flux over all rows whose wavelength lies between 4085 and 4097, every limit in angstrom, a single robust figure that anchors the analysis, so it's 9.3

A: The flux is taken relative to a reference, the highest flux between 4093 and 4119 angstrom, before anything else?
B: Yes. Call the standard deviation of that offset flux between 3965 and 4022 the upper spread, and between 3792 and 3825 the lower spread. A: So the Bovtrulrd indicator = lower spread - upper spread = -0.035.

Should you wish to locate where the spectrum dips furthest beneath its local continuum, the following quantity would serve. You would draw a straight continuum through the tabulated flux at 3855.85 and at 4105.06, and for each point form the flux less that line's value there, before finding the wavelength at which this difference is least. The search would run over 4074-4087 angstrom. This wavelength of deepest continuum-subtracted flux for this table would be 4076.80 angstrom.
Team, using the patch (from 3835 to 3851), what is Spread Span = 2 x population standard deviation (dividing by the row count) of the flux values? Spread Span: 0.212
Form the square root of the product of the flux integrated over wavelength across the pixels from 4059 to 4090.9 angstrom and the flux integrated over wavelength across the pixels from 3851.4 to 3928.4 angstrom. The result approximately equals 153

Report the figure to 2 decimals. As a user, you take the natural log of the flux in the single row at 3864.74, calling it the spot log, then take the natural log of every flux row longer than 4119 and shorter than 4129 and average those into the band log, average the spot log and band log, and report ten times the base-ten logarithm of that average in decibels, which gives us 0.41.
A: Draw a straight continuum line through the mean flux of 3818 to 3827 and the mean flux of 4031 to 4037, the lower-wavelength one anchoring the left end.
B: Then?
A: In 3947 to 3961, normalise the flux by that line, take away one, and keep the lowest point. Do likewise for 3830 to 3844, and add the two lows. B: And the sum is -0.15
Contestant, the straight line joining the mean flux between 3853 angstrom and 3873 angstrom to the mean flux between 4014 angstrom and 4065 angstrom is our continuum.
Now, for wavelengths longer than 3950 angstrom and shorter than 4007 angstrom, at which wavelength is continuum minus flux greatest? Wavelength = 3976.67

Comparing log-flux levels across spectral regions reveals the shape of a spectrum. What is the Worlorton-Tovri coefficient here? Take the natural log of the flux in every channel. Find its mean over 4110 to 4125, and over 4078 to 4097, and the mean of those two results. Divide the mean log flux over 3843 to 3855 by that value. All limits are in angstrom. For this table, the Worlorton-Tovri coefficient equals 0.92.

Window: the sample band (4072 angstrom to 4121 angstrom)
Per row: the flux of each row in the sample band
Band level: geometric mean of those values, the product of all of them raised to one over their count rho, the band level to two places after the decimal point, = 3.21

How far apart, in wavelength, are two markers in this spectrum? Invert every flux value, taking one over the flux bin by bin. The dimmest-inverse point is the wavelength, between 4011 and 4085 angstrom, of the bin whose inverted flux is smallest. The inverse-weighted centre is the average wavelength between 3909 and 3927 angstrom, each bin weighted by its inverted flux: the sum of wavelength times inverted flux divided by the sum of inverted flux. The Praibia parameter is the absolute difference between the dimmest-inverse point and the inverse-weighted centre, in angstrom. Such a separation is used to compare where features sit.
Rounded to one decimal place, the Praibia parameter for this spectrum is 95.8 angstrom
